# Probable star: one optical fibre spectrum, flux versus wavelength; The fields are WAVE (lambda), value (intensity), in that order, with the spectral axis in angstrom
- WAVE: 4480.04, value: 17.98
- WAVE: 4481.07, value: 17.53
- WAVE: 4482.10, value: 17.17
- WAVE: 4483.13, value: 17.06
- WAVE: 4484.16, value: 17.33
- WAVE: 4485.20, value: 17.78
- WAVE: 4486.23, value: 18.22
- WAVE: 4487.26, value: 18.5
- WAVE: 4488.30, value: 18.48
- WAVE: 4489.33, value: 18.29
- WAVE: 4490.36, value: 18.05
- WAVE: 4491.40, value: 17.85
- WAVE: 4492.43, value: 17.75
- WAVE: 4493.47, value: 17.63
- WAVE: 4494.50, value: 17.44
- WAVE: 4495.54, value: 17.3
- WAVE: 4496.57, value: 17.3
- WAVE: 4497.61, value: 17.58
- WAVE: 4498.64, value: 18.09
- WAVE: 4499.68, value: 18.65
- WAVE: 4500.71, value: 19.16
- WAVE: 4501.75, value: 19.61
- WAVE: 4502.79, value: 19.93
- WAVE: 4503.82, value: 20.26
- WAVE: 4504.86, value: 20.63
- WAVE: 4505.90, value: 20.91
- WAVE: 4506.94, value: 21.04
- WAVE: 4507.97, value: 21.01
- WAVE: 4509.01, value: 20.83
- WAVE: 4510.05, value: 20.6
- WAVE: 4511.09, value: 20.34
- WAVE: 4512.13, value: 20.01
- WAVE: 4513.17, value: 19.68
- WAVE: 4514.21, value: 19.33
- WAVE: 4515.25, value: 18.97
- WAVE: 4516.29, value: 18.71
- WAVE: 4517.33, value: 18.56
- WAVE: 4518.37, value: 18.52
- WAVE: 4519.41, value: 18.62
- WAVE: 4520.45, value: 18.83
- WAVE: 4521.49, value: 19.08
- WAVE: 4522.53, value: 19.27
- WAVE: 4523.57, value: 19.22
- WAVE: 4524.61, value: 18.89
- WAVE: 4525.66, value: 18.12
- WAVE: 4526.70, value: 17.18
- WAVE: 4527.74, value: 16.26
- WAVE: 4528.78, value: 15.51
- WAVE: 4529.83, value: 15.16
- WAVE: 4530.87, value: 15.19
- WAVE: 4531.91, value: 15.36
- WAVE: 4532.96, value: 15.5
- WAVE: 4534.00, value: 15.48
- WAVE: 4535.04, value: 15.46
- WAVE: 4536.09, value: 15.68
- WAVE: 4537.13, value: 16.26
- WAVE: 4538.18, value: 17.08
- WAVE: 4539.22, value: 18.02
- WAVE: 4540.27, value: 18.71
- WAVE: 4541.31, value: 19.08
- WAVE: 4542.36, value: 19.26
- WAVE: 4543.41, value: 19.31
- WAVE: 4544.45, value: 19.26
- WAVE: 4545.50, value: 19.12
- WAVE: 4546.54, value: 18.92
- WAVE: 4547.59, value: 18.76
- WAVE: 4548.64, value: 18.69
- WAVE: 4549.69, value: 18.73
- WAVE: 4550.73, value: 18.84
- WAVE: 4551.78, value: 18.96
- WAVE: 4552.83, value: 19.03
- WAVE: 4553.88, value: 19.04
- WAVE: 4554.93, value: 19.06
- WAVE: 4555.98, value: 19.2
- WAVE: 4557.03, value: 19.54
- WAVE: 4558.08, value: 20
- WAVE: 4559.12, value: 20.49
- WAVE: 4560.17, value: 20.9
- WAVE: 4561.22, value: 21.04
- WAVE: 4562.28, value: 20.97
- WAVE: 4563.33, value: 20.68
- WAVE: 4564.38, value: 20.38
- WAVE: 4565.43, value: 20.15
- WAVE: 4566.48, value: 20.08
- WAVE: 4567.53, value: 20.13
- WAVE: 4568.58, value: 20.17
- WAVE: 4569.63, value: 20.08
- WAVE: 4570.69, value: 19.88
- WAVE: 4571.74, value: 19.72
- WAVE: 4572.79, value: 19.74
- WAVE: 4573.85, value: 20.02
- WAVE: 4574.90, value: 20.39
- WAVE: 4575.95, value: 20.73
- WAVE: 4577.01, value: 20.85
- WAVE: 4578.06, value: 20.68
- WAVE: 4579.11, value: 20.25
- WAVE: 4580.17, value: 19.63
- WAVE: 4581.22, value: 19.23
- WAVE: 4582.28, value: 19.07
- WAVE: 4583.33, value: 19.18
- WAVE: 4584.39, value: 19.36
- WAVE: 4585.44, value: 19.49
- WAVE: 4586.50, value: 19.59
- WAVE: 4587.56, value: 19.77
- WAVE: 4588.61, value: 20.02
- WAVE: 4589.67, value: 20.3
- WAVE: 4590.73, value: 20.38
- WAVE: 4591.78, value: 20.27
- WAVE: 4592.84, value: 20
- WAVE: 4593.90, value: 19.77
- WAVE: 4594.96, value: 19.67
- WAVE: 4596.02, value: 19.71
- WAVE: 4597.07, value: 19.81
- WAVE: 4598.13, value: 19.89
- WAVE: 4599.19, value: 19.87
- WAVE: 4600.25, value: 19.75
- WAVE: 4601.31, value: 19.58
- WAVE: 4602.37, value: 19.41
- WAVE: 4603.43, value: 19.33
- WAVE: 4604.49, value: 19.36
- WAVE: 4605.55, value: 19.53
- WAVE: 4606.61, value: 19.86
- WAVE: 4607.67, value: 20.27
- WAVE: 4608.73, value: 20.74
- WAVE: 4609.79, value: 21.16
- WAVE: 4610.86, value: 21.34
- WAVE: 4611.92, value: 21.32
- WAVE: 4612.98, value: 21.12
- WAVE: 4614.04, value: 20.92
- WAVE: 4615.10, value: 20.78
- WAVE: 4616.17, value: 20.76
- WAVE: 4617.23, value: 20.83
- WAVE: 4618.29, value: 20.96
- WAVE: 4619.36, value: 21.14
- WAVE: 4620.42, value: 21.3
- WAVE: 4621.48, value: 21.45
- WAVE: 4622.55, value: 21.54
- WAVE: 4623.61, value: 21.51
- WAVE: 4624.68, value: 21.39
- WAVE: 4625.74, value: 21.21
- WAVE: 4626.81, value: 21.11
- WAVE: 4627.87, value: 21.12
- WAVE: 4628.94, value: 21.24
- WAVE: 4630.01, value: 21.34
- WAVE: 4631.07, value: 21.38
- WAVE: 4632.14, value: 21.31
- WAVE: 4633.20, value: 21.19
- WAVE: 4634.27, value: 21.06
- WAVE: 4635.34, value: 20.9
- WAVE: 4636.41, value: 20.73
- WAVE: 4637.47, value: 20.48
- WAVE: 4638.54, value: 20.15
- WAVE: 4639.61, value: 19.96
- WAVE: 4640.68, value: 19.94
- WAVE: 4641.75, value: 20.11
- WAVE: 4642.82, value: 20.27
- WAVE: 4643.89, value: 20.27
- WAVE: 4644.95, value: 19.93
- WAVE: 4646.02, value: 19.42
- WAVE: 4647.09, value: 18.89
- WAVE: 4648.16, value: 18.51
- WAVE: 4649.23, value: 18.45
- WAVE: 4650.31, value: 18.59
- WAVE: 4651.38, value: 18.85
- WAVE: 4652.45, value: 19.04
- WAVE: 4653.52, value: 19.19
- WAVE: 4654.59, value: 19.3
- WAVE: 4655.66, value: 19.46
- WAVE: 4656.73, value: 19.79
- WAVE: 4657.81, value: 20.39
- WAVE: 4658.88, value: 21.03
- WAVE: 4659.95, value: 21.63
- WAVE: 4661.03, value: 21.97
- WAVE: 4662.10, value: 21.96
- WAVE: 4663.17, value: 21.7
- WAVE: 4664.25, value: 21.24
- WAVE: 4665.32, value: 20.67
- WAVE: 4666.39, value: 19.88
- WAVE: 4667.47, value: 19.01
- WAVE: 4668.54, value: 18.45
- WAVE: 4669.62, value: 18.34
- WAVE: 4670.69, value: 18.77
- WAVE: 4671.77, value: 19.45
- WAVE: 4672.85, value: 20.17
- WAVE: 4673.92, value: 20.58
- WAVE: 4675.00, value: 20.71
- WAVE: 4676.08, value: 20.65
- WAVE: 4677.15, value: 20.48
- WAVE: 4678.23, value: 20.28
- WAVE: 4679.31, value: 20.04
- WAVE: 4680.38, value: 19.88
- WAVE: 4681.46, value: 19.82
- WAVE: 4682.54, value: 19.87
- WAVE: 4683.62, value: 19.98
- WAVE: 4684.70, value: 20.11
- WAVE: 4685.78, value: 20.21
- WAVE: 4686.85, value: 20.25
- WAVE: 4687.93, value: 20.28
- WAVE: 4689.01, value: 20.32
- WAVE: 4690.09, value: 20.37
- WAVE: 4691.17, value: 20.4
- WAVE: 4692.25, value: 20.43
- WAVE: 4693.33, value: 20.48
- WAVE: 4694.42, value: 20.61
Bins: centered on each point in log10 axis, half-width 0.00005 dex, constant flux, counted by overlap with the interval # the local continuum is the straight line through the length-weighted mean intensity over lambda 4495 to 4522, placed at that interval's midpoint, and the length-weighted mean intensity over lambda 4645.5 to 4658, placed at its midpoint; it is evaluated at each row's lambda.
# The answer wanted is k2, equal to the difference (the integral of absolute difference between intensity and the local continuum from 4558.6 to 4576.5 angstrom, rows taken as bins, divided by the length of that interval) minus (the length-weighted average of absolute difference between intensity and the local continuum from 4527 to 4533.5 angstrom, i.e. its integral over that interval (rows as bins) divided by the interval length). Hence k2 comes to -2.7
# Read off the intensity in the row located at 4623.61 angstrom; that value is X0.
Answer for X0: 21.51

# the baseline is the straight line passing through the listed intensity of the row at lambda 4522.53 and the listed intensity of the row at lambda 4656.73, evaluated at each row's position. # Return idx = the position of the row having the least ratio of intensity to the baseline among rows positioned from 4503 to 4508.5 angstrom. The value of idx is 4503.82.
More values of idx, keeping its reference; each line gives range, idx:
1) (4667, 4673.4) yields 4669.62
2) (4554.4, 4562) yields 4554.93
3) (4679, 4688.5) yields 4681.46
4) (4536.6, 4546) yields 4537.13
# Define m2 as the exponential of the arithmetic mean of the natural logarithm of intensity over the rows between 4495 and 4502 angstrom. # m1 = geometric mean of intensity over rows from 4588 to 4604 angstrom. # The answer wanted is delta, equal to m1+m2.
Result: 38.1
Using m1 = 19.85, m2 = 18.2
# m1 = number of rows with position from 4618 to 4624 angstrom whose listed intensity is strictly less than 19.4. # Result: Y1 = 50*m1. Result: 0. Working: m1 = 0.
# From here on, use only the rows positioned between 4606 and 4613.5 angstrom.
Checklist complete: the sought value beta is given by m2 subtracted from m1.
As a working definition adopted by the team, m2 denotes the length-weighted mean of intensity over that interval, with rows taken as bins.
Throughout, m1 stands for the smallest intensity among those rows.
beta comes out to -1.0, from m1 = 19.86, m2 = 20.8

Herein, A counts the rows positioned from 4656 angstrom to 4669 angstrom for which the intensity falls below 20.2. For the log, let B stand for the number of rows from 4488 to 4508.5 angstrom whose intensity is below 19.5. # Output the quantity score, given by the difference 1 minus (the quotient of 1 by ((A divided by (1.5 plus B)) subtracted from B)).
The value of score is 0.92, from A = 4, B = 13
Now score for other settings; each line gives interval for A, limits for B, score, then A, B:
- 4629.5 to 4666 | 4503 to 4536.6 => 0.95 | 16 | 22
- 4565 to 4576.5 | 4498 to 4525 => 0.93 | 9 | 14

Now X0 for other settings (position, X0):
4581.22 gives 19.23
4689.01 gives 20.32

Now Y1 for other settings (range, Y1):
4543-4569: 650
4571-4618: 300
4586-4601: 0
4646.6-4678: 600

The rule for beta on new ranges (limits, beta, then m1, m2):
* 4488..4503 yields -0.9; 17.3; 18.2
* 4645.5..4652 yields -0.3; 18.45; 18.8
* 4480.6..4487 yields -0.5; 17.06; 17.6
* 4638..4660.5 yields -1.2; 18.45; 19.7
